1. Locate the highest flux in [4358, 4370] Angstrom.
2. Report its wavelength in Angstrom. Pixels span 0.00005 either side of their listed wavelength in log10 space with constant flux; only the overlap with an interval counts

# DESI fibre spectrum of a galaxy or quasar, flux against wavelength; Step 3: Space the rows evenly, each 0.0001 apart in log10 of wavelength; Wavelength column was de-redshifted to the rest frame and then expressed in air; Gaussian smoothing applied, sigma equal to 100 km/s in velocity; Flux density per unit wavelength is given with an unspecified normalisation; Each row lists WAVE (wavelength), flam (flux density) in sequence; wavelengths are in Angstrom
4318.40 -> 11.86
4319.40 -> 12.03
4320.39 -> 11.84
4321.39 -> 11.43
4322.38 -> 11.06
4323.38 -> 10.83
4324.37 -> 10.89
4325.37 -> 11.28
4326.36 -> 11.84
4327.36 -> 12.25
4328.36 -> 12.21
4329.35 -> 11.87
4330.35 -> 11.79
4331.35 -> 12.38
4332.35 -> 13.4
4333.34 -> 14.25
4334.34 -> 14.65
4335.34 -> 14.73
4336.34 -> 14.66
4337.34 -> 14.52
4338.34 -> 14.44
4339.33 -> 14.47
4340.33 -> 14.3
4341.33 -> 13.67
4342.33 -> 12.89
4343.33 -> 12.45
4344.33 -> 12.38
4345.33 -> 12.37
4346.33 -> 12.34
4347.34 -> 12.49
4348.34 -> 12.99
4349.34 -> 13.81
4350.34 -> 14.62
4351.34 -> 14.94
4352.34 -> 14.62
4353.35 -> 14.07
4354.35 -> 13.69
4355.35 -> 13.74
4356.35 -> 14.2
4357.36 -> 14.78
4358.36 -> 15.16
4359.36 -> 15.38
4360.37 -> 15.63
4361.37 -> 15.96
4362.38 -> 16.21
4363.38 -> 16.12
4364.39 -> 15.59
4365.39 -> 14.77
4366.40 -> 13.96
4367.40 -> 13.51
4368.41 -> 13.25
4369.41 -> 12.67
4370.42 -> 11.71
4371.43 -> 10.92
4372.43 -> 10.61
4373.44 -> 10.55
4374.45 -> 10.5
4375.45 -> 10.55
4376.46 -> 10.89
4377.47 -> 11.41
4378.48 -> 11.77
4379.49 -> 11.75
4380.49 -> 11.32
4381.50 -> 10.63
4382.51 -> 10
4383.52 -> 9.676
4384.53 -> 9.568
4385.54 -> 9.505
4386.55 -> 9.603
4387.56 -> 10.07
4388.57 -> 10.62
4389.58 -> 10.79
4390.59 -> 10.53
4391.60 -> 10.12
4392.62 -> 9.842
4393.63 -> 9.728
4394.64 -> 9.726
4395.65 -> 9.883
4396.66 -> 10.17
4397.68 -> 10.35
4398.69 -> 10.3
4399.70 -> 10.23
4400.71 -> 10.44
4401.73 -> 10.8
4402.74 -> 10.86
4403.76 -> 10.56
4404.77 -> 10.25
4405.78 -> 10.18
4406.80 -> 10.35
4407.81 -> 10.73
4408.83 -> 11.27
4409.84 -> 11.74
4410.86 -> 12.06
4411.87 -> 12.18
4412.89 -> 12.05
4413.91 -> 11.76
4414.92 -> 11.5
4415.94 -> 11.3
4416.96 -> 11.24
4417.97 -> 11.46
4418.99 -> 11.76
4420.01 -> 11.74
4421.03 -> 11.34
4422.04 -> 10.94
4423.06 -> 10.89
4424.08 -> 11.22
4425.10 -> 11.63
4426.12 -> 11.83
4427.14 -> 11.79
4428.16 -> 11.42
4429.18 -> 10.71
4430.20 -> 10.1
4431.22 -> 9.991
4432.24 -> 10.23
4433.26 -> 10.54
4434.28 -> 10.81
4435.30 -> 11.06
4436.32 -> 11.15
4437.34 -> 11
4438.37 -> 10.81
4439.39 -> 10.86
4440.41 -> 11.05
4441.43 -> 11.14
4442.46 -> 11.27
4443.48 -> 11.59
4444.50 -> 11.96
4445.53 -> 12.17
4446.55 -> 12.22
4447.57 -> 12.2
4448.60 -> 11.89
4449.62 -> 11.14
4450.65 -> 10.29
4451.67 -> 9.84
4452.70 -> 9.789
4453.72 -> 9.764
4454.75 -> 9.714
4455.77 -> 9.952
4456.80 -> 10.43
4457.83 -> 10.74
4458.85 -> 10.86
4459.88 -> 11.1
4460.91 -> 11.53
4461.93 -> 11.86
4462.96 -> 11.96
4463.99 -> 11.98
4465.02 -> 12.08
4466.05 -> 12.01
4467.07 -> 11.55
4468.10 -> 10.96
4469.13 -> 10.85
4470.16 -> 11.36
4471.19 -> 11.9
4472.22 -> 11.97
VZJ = 4362.38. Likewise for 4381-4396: 4389.58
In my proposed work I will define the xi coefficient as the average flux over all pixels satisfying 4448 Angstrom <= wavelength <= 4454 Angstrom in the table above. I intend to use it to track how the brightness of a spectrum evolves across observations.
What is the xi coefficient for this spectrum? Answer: 10.5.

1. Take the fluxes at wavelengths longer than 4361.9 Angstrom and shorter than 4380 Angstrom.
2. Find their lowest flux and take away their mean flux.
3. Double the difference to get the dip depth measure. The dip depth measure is -4.2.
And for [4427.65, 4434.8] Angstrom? -1.1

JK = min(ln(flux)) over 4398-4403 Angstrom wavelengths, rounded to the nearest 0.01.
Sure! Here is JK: 2.33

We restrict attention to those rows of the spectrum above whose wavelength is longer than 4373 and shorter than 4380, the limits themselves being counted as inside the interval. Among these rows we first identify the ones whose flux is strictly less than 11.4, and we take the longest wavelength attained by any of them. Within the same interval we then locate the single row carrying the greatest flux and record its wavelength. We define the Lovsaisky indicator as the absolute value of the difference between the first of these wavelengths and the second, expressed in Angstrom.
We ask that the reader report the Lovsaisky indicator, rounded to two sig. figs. 2.0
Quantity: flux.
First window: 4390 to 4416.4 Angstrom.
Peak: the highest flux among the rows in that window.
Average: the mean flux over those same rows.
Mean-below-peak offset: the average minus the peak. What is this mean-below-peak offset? -1.45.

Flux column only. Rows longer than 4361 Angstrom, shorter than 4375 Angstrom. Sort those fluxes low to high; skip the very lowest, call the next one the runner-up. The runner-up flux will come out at 10.55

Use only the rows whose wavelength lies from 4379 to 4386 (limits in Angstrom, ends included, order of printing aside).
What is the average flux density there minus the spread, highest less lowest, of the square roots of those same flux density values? 10.0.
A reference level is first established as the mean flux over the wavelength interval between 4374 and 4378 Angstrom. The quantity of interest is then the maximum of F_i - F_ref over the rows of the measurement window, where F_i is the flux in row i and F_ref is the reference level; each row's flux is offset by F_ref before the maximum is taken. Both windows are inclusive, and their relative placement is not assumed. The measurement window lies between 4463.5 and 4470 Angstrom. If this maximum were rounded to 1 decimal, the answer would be 1.2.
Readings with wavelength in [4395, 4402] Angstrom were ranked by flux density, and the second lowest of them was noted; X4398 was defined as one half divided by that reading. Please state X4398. 0.049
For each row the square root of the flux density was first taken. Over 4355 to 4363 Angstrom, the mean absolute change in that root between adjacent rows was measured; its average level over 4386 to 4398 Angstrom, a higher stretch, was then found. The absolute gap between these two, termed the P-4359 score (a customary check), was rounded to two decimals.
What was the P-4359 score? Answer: 3.13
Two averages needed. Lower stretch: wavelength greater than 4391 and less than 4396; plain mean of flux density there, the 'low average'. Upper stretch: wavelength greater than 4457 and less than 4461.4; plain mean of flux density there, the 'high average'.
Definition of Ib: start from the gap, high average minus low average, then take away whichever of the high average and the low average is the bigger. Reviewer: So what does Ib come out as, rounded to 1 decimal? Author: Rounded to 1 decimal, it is -9.9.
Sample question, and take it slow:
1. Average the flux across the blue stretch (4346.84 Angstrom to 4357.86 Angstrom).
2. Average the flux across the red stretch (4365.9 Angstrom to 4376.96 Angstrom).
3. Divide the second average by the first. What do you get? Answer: 0.84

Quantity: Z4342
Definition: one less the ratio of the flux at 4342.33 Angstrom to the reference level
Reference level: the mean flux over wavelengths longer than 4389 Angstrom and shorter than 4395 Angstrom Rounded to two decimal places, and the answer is -0.27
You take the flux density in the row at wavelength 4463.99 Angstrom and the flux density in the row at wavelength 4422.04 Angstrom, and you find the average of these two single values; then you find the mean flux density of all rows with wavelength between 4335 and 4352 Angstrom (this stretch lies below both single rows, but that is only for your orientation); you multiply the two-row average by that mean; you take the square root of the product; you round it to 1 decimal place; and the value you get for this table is 12.5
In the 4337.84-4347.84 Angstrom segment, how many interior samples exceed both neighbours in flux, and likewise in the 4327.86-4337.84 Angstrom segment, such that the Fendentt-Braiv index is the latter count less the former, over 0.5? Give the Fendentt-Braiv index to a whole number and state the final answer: 0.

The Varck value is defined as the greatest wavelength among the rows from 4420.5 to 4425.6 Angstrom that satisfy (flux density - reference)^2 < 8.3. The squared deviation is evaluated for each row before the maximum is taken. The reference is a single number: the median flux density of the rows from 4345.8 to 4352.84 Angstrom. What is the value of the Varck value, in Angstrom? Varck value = 4425.10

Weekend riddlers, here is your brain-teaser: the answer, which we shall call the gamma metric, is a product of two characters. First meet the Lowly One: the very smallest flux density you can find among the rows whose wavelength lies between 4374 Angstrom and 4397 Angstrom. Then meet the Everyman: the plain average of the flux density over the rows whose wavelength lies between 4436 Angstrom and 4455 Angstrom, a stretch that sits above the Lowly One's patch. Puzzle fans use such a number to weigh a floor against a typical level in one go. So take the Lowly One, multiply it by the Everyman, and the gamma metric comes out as 105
